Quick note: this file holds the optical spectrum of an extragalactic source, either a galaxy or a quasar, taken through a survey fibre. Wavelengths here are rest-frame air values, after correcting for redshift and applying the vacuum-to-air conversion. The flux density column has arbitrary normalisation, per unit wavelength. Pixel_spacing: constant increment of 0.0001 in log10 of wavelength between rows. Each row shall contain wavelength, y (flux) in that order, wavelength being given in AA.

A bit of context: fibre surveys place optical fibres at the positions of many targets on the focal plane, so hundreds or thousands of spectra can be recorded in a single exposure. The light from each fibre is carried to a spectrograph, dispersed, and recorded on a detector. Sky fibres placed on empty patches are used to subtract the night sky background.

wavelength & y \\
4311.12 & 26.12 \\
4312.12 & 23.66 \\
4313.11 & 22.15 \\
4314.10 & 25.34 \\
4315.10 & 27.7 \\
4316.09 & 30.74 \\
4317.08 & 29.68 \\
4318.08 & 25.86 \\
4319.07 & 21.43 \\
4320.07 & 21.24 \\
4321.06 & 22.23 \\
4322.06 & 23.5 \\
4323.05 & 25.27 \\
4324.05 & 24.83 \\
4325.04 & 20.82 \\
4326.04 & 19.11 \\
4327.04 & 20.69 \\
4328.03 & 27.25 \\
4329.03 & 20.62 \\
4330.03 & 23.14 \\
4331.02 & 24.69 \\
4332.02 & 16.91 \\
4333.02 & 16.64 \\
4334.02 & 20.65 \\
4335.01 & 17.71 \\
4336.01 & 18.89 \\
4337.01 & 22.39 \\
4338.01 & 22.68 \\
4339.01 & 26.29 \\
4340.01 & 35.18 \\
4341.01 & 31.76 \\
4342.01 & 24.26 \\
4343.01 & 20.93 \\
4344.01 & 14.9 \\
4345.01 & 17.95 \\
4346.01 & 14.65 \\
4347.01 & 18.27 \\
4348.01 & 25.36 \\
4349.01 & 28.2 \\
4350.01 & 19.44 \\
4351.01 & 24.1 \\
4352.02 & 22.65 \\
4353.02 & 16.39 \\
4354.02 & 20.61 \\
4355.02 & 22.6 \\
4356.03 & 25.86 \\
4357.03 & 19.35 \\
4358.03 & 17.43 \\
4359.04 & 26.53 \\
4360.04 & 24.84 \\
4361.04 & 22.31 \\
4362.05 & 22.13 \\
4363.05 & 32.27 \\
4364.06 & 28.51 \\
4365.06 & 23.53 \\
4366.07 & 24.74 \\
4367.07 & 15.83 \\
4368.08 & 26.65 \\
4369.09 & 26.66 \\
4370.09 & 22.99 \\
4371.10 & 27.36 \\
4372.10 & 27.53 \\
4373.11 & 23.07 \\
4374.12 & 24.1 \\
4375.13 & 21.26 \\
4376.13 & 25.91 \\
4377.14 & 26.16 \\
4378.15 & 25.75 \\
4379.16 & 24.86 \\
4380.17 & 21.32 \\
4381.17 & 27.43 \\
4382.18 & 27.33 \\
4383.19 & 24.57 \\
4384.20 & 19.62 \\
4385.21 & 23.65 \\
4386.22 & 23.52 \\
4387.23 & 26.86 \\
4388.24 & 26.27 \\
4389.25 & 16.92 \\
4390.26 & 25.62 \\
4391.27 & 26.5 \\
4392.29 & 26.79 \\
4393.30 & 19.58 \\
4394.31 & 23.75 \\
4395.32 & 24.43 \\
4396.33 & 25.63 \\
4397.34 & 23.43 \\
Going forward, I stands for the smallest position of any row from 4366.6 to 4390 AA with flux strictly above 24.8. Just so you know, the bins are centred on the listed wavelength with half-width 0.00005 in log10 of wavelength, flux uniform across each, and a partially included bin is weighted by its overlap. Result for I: 4368.08 AA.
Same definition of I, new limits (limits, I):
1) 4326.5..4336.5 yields 4328.03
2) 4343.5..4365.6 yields 4348.01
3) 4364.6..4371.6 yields 4368.08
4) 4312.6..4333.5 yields 4314.10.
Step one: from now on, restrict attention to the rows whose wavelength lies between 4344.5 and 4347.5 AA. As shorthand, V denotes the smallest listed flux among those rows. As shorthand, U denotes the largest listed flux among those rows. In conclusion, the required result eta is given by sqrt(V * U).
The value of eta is 16.4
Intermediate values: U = 18.27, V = 14.65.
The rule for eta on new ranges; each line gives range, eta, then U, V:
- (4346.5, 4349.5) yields 22.7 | 28.2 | 18.27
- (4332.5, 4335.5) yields 18.5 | 20.65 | 16.64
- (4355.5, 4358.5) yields 21.2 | 25.86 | 17.43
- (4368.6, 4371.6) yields 25.1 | 27.36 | 22.99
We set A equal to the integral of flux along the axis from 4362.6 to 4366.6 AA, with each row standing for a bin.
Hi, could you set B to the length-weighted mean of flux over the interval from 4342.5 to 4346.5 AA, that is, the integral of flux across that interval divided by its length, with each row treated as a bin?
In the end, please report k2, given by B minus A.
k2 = -91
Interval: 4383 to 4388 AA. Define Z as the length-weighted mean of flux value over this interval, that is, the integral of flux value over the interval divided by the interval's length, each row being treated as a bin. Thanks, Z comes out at 23.7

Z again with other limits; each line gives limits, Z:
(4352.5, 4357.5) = 21.0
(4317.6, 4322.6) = 22.9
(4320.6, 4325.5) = 23.4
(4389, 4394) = 23.4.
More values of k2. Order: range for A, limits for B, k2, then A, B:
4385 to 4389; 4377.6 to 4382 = -74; 99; 25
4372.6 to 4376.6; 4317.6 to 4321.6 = -72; 94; 23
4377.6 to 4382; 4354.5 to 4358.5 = -89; 110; 21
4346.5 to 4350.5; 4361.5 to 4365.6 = -65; 91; 27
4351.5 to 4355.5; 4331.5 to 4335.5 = -64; 82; 18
